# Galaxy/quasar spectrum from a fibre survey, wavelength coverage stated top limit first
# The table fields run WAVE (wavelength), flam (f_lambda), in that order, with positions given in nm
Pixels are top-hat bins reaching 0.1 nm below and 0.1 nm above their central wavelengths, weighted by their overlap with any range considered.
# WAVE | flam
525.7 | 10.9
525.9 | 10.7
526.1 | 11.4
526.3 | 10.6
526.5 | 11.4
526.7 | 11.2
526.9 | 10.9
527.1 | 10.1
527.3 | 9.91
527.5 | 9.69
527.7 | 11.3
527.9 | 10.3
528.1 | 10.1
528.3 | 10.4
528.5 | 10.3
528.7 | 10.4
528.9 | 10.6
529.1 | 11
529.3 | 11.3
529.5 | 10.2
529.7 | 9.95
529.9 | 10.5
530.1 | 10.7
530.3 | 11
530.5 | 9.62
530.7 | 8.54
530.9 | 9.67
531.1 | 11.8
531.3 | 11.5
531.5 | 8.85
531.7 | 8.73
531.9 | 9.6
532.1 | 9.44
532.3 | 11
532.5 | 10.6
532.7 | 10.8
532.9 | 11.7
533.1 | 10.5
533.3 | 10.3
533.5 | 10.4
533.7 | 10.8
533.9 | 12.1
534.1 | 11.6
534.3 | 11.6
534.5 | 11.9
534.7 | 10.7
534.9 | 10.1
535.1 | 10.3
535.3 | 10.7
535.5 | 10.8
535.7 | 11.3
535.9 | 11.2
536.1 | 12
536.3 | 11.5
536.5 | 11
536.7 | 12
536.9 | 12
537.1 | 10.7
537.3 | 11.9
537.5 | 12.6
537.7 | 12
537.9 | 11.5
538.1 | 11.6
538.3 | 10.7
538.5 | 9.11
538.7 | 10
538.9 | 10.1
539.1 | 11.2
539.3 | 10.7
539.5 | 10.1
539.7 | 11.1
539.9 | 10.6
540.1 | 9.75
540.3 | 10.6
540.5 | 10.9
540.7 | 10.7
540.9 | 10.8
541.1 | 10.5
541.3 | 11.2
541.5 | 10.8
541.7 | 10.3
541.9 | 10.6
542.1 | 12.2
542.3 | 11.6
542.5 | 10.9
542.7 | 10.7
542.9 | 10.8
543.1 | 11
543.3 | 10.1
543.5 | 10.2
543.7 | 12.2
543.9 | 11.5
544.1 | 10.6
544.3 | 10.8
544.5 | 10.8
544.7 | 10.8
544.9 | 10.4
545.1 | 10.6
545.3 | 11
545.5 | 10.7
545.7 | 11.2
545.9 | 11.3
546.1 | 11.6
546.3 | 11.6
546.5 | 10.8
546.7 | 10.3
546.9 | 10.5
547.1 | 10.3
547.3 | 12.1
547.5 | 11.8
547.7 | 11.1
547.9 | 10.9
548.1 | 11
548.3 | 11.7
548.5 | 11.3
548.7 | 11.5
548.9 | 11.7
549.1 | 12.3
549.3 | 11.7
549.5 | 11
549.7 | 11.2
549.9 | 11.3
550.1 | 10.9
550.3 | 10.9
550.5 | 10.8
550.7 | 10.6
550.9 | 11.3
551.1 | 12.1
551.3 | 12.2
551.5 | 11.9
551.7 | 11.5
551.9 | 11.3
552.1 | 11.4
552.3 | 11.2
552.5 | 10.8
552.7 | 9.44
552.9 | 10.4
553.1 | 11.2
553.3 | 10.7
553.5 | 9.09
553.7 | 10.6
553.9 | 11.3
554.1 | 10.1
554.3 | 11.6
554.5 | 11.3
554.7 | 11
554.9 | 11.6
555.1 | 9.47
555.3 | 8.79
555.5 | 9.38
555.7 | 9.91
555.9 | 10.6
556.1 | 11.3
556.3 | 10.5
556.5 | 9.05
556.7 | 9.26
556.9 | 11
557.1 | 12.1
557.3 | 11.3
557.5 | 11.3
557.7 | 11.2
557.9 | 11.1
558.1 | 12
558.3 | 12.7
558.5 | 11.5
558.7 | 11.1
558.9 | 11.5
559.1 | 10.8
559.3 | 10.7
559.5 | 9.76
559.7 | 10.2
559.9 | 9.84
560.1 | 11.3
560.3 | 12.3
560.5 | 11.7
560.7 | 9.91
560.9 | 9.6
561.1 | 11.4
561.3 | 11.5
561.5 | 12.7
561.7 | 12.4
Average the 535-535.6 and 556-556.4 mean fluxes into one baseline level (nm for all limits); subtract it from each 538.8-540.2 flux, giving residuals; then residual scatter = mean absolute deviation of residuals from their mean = 0.45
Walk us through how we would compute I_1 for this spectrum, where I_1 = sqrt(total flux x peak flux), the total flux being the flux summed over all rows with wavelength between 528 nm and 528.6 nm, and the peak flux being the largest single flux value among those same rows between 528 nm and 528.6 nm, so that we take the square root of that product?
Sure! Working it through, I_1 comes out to 17.9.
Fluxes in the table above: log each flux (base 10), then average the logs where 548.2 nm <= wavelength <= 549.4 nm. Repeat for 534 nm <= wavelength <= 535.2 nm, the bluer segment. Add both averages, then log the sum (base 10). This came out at 0.324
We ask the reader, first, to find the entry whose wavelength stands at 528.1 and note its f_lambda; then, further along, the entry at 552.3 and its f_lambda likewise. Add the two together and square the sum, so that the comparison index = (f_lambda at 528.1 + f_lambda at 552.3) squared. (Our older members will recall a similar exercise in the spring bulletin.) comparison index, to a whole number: 454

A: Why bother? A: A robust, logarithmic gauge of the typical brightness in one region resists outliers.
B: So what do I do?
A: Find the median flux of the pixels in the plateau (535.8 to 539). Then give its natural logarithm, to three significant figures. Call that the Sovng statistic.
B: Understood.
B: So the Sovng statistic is 2.44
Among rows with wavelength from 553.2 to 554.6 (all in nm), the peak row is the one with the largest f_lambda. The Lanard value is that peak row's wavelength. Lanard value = 554.3 nm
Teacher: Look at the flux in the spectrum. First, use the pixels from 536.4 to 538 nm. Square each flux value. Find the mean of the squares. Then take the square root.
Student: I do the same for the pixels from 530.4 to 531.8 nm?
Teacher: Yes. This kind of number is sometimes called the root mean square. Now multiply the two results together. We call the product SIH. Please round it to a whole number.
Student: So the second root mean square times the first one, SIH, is 116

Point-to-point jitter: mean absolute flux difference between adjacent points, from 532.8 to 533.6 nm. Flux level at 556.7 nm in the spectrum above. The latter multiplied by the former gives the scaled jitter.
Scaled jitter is 4.6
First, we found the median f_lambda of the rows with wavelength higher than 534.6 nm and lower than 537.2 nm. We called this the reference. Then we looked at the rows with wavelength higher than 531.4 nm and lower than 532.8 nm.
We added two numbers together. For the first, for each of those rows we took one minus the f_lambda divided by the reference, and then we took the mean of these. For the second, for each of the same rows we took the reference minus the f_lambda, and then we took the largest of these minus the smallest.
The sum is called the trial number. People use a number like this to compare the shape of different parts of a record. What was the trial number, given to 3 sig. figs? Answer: 2.37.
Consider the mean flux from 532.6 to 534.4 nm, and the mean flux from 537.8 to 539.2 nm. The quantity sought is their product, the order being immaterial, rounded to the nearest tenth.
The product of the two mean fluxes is 117.6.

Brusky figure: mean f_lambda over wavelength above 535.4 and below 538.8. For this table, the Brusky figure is 11.3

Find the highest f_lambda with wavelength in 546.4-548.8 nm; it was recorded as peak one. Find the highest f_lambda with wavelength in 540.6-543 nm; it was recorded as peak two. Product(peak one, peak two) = 148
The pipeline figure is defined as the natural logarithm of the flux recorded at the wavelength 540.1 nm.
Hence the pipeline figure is 2.277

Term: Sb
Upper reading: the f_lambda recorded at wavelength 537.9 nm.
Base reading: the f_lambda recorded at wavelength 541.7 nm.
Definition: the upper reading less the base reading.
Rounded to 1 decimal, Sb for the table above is 1.2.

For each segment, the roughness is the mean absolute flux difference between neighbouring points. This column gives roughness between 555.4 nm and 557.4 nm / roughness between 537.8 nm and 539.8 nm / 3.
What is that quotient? 0.39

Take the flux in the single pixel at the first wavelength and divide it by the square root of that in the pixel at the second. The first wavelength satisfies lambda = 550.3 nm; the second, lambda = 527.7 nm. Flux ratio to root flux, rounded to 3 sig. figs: 3.24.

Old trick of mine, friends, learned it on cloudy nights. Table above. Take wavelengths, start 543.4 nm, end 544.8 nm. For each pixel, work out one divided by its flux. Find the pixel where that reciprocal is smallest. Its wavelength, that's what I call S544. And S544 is 543.7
